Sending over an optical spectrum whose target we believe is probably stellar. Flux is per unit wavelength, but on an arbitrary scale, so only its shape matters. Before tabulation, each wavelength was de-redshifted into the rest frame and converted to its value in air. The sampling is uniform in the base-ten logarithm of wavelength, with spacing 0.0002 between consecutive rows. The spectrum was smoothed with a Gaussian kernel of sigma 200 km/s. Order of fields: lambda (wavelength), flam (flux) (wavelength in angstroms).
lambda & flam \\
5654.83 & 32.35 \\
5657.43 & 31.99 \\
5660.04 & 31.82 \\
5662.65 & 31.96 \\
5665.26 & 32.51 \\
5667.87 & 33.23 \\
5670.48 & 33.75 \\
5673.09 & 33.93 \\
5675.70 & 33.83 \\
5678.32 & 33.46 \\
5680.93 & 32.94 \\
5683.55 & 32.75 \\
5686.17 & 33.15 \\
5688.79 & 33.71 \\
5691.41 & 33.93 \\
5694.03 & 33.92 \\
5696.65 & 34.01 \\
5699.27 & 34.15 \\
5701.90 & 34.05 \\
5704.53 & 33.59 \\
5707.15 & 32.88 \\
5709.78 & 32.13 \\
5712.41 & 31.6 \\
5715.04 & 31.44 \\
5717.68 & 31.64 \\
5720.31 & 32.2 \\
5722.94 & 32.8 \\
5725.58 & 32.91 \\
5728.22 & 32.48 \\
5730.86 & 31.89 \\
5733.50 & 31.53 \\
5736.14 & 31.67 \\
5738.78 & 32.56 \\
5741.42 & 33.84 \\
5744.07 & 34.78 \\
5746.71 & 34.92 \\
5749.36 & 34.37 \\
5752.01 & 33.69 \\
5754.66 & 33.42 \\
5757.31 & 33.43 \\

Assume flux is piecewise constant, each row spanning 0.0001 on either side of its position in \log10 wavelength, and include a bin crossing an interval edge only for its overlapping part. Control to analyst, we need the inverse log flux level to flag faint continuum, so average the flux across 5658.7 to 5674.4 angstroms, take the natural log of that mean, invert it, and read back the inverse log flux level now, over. 0.286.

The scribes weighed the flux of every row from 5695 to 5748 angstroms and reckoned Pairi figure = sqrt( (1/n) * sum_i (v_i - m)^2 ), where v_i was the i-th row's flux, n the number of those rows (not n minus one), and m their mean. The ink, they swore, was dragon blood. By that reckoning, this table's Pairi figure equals 1.10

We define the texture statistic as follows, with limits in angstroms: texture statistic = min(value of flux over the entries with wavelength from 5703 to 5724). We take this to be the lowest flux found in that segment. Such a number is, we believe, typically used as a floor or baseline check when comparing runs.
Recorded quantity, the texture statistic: 31.44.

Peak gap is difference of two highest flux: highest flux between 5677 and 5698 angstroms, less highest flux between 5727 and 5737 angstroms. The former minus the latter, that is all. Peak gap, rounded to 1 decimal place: 1.5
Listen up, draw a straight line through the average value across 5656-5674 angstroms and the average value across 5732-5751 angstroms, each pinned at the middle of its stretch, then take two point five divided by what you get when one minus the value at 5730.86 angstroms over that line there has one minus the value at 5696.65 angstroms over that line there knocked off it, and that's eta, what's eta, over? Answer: 34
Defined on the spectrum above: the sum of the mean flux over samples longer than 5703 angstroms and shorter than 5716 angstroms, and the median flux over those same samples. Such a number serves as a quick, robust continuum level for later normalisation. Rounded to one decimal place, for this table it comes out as 64.5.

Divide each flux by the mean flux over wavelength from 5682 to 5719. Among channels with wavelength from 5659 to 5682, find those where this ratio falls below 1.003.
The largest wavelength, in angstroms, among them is 5680.93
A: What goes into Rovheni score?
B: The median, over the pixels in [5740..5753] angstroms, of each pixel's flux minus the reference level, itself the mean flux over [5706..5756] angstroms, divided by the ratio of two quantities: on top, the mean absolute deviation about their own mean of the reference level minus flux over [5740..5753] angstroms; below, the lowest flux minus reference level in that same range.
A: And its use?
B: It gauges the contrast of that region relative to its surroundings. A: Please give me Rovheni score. 3.3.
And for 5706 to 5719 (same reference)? 3.3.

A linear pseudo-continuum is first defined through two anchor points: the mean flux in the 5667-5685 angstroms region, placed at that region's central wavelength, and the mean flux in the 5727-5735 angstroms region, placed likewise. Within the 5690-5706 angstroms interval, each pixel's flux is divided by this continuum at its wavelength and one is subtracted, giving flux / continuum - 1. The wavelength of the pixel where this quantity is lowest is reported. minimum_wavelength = 5691.41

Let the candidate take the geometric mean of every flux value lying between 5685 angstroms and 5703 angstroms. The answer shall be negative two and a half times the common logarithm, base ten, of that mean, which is -3.82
